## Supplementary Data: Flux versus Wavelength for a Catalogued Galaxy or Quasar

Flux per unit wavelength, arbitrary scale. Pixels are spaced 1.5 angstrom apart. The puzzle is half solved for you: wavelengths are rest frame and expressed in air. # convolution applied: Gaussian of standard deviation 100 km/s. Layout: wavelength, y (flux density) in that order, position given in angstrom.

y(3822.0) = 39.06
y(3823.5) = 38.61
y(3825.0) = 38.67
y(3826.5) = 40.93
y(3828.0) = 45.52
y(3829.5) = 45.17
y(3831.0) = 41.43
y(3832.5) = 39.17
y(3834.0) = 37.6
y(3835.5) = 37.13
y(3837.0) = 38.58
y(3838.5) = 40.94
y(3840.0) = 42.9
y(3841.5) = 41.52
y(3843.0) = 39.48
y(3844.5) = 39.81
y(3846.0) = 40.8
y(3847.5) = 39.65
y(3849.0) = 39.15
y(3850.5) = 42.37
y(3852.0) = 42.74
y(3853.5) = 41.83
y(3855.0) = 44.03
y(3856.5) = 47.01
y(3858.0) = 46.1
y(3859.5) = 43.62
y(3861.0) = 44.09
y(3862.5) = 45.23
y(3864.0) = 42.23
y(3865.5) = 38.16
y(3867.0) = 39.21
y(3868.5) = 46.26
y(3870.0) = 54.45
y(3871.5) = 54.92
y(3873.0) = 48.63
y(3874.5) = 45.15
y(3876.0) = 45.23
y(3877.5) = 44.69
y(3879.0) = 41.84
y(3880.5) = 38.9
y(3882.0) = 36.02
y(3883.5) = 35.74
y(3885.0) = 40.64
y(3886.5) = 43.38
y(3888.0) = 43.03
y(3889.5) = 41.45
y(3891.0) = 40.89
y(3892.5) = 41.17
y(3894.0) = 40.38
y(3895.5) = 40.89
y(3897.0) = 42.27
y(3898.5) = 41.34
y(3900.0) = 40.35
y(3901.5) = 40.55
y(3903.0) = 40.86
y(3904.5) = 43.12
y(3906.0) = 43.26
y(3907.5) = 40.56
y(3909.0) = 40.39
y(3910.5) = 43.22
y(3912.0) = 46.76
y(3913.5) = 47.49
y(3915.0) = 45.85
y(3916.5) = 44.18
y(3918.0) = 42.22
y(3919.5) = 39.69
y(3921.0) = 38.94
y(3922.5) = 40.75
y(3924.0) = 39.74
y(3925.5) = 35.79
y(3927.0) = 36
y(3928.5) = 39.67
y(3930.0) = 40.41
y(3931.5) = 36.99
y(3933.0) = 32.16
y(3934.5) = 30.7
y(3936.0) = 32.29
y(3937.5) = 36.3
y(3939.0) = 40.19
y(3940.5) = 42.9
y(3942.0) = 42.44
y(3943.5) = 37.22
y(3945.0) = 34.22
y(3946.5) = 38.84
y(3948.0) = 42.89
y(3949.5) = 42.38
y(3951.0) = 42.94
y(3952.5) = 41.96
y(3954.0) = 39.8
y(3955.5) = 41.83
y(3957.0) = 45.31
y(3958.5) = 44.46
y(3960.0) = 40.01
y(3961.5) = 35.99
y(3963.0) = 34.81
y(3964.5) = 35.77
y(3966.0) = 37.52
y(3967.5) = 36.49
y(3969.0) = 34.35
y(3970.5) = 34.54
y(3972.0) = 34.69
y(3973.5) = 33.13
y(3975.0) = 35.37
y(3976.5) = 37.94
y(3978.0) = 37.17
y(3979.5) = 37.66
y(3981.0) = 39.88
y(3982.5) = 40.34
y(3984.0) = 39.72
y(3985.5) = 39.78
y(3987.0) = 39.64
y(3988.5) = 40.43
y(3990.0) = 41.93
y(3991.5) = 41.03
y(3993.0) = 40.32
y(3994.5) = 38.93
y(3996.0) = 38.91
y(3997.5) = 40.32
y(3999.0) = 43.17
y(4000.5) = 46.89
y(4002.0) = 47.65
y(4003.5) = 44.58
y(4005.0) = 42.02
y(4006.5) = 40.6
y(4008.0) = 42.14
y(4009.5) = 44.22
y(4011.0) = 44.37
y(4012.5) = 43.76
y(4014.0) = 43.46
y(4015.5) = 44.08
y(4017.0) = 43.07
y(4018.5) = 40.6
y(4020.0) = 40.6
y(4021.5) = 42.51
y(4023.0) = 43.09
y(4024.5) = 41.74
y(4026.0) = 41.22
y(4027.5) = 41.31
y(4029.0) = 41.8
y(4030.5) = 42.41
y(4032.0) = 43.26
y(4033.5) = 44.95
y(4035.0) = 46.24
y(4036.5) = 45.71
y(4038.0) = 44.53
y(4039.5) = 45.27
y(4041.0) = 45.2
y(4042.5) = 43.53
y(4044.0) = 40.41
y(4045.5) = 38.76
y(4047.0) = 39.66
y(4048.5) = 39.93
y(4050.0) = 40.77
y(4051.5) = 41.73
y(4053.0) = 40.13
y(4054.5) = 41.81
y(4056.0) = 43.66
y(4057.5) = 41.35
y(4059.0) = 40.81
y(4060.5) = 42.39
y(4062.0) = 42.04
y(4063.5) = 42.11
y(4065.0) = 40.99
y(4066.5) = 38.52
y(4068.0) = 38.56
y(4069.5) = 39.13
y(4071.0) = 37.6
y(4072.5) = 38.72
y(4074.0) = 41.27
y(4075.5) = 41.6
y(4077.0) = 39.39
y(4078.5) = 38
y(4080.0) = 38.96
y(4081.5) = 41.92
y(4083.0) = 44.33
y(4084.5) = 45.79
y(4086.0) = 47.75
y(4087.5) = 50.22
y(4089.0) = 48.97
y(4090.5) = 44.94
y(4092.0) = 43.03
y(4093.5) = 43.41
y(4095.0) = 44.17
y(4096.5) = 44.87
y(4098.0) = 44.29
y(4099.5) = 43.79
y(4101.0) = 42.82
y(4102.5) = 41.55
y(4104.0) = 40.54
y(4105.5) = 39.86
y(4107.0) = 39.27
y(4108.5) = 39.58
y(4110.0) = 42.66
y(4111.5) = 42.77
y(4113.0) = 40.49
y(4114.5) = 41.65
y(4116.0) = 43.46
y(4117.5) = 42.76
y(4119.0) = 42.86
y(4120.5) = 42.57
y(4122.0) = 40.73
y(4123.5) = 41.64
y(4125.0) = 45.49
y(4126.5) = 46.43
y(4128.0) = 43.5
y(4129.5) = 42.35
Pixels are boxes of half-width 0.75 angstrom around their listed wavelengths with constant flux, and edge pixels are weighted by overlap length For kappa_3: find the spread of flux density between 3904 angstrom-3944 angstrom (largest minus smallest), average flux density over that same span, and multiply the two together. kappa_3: 671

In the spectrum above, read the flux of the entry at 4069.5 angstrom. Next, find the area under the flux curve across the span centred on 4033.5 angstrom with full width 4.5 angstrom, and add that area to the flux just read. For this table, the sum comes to 241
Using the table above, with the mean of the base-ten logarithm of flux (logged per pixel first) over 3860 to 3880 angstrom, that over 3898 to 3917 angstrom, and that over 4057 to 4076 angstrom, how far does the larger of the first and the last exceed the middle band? 0.02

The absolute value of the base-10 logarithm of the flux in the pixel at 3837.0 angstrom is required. 1.59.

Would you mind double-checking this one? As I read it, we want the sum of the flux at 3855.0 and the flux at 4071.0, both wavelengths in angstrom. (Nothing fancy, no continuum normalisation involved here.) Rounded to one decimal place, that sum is 81.6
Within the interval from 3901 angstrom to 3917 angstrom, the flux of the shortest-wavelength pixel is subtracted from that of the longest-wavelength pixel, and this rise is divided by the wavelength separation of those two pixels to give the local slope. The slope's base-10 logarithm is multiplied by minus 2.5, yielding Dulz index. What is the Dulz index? 1.5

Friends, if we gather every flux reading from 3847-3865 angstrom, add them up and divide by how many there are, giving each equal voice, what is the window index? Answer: 43.2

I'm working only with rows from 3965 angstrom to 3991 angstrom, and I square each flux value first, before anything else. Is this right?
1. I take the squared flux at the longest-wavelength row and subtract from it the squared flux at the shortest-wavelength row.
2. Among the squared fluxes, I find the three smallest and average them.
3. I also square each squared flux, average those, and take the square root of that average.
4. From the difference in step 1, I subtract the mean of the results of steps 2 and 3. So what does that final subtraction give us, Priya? -947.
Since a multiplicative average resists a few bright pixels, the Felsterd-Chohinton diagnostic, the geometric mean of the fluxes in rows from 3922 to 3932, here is 38.4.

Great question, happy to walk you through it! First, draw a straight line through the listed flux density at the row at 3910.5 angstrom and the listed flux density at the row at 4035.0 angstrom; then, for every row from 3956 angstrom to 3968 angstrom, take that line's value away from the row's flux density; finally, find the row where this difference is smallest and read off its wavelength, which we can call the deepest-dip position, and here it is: 3963.0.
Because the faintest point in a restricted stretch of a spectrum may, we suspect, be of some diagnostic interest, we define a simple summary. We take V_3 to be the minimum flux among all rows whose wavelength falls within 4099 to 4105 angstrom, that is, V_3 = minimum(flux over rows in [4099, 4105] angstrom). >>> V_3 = 40.54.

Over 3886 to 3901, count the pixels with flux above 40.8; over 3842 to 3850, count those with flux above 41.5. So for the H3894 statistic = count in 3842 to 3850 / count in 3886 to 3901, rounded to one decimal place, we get 0.0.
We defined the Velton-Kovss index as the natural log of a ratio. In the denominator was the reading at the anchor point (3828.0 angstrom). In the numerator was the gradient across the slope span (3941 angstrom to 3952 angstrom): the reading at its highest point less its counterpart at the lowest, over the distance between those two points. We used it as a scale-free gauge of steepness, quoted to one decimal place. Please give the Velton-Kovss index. -6.7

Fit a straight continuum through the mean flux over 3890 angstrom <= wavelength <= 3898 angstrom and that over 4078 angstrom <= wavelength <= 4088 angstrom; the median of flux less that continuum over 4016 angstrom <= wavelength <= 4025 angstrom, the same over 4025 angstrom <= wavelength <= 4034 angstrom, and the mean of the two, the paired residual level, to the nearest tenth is -0.9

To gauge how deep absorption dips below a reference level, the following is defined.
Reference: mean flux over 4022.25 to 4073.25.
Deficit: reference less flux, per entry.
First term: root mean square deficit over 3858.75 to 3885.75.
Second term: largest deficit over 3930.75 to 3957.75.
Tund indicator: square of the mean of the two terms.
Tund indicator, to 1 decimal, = 68.8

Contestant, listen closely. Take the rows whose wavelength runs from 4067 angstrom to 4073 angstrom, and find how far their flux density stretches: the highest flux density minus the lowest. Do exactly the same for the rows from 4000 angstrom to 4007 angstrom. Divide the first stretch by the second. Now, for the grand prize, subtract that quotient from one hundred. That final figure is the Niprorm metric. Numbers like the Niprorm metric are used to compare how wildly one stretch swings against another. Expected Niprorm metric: 99.8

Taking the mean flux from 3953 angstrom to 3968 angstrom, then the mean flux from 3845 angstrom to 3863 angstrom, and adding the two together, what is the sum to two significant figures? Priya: 82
